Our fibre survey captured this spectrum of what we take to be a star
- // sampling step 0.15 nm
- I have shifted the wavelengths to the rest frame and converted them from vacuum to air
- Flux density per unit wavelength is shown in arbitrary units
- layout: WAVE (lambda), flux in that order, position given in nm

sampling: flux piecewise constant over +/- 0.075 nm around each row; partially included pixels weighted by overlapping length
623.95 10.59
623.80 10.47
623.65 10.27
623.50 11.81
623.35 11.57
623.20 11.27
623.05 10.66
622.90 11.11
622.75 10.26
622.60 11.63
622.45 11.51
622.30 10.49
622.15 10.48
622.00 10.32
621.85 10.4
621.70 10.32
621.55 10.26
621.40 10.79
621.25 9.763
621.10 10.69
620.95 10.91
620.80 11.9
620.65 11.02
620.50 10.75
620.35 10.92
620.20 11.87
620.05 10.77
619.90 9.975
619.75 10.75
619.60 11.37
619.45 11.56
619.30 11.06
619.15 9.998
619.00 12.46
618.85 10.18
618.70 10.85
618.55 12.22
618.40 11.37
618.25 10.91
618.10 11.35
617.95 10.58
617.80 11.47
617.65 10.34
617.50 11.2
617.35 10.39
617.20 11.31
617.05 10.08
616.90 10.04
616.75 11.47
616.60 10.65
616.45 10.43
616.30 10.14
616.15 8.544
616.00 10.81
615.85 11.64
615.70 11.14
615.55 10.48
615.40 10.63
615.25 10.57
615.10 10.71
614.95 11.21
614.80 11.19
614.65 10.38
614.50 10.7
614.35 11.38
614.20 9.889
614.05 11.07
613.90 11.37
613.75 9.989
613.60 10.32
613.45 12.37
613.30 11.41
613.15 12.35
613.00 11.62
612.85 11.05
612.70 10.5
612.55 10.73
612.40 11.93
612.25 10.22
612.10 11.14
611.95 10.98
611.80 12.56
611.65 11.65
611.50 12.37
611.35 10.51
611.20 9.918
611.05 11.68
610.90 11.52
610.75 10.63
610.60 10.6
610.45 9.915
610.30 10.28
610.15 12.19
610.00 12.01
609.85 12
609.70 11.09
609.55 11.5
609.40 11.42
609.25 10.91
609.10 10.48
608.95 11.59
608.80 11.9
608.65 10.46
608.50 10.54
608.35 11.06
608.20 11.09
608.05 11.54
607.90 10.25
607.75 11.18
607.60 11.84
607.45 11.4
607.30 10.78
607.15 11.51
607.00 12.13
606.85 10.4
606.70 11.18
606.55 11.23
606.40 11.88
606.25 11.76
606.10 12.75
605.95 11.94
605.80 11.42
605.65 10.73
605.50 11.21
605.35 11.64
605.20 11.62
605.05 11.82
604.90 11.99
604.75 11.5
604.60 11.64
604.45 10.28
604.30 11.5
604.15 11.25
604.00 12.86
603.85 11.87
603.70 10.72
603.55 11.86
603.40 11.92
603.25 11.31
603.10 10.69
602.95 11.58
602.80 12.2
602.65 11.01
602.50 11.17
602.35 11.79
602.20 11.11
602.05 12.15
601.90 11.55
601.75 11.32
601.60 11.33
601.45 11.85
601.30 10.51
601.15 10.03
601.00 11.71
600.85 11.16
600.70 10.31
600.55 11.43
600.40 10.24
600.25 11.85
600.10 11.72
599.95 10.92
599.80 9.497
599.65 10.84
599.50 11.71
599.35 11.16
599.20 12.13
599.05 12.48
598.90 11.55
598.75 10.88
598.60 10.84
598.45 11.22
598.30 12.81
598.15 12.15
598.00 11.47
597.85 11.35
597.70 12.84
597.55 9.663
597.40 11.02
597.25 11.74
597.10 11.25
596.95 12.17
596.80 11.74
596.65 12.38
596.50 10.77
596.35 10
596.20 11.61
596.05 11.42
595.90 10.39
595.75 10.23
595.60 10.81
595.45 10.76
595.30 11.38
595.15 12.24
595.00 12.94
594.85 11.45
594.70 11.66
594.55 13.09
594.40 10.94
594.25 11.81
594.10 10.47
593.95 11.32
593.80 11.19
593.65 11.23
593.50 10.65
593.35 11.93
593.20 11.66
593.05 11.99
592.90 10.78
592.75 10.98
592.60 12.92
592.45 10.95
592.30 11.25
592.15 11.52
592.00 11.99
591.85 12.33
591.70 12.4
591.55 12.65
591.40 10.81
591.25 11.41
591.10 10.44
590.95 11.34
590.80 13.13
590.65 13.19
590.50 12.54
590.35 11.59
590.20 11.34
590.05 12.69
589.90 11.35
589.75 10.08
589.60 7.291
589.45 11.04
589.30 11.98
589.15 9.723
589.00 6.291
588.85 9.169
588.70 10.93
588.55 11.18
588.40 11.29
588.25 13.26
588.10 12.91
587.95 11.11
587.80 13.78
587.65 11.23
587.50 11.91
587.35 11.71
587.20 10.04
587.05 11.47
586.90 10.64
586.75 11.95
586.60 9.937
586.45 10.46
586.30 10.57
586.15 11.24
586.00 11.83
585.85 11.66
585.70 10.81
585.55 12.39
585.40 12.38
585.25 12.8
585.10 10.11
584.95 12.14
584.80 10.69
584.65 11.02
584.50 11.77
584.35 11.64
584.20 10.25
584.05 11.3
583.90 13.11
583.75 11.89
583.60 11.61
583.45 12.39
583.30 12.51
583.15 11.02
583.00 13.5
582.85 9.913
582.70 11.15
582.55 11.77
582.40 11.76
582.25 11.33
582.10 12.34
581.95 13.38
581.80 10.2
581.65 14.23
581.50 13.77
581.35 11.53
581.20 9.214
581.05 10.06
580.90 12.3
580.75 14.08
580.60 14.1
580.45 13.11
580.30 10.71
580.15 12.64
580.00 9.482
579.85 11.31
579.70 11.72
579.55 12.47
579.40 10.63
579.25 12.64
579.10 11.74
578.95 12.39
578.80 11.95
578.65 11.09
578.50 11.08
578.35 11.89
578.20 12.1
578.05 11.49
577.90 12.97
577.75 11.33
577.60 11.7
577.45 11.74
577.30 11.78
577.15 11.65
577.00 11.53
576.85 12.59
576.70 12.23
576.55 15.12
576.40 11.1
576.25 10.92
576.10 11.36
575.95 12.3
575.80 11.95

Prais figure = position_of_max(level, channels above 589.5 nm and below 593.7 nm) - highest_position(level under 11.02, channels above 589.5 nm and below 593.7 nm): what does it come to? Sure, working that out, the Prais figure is -2.85 nm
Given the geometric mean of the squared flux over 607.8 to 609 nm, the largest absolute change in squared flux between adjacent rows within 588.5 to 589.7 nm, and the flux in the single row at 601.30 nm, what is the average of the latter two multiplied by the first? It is 4828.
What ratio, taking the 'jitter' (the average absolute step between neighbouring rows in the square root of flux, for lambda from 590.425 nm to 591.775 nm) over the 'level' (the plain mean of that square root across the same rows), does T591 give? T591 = 0.04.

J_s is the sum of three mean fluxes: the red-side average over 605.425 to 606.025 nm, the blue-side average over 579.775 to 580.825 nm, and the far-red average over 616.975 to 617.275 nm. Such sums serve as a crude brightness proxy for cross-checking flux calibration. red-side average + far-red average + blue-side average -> 34.2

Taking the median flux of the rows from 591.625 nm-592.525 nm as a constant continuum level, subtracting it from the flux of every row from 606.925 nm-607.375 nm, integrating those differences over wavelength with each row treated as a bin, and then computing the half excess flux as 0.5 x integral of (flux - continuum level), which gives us -0.06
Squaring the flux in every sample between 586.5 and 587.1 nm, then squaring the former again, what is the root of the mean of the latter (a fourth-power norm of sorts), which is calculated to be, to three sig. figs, 123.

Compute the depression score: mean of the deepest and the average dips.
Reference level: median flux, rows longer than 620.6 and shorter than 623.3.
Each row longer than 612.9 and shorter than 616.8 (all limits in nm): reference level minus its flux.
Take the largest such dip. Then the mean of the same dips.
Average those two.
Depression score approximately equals 1.0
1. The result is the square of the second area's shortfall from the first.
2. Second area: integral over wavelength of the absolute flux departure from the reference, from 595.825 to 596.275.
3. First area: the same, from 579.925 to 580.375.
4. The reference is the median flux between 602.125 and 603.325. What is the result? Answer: 0.118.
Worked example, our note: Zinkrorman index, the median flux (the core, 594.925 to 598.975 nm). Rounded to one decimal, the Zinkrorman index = 11.4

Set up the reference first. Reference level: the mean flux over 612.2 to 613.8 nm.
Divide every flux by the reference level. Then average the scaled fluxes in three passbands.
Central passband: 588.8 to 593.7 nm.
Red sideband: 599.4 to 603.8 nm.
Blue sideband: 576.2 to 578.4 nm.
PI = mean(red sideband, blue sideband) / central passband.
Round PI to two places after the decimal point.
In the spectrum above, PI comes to 1.03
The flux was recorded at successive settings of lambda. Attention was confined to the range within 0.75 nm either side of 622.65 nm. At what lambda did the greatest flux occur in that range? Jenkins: 622.60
